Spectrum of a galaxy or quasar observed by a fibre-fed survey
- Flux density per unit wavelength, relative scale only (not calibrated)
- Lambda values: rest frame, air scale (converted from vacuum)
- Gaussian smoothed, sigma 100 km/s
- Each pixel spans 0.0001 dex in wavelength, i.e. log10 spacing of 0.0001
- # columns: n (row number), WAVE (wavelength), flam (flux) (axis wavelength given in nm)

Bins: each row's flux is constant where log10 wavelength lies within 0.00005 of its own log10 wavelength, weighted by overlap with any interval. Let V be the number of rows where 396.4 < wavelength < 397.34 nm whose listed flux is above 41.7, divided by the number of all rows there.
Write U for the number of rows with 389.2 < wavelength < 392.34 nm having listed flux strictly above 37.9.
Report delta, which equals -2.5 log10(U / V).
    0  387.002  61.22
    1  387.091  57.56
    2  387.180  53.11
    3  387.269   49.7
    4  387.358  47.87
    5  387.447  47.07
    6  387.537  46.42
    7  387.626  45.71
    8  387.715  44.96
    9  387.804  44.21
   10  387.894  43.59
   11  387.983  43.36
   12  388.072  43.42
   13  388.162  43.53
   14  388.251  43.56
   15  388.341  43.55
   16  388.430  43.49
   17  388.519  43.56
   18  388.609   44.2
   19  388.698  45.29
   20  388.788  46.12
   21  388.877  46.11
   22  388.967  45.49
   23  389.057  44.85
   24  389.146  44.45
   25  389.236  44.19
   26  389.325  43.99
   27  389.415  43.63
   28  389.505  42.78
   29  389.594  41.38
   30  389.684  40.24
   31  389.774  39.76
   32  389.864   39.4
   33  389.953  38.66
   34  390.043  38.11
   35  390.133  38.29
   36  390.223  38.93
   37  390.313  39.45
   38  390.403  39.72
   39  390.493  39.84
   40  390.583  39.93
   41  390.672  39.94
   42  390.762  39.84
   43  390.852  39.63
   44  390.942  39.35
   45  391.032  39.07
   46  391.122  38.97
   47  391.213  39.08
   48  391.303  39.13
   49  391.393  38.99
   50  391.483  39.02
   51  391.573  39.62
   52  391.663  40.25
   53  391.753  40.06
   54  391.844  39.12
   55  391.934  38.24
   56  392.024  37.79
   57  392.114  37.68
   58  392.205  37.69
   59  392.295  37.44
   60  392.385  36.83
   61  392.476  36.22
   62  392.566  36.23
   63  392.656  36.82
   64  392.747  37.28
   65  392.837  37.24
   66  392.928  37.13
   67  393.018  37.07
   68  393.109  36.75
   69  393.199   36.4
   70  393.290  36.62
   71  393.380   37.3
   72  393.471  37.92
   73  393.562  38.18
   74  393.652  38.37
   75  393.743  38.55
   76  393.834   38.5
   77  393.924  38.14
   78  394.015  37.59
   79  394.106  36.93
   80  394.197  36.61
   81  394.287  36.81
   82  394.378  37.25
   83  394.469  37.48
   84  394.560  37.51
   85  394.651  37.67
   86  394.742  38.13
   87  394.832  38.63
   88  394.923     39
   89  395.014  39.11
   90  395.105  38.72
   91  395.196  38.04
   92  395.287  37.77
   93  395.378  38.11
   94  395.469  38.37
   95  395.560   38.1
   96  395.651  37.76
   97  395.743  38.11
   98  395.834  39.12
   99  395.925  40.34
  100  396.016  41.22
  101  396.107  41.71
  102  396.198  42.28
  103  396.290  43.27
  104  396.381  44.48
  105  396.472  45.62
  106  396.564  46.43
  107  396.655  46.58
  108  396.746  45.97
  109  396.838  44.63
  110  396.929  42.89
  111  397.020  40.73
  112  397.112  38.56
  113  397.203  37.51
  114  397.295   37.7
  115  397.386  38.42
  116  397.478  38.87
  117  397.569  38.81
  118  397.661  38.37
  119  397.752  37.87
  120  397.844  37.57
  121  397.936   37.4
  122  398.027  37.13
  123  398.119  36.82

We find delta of -4.3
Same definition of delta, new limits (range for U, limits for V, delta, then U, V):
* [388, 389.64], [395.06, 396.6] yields -4.3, 18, 0.35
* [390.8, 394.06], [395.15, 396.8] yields -4.1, 19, 0.44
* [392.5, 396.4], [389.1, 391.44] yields -5.2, 23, 0.19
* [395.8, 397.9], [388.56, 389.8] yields -3.5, 19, 0.79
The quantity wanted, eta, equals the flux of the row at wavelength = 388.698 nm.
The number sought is 45.29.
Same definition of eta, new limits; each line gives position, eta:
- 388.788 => 46.12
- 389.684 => 40.24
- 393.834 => 38.5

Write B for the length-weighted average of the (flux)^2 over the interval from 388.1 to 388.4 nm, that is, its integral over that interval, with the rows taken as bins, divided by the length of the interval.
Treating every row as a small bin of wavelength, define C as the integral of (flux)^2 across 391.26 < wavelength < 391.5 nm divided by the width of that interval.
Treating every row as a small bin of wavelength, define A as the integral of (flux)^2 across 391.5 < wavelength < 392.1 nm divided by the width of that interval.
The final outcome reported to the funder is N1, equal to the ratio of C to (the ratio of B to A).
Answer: 1234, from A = 1531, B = 1893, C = 1526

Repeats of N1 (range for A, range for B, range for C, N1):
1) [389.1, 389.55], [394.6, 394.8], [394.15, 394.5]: 1826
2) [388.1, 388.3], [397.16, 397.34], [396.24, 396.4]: 2553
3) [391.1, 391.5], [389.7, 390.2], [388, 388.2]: 1895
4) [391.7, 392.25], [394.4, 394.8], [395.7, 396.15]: 1676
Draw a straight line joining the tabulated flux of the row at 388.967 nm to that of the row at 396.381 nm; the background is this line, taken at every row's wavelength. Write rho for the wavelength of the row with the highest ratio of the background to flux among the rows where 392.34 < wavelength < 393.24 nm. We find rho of 392.476 nm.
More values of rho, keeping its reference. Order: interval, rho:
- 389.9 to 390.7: 390.043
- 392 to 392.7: 392.476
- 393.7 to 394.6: 394.197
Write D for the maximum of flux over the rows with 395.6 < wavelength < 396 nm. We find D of 40.34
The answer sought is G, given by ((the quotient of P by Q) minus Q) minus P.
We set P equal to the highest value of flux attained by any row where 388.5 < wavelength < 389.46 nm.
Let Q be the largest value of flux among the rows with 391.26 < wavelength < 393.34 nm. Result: -85.2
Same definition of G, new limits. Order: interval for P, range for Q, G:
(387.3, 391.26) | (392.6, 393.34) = -83.9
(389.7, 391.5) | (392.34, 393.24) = -76.1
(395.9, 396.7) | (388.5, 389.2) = -91.7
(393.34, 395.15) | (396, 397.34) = -84.9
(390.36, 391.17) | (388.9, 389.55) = -84.6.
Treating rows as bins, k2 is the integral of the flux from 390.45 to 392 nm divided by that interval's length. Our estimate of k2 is 39.4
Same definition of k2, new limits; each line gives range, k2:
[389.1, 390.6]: 40.8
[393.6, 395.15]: 38.0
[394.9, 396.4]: 39.7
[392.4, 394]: 37.3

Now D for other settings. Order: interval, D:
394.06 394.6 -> 37.51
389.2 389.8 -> 44.19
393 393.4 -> 37.3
